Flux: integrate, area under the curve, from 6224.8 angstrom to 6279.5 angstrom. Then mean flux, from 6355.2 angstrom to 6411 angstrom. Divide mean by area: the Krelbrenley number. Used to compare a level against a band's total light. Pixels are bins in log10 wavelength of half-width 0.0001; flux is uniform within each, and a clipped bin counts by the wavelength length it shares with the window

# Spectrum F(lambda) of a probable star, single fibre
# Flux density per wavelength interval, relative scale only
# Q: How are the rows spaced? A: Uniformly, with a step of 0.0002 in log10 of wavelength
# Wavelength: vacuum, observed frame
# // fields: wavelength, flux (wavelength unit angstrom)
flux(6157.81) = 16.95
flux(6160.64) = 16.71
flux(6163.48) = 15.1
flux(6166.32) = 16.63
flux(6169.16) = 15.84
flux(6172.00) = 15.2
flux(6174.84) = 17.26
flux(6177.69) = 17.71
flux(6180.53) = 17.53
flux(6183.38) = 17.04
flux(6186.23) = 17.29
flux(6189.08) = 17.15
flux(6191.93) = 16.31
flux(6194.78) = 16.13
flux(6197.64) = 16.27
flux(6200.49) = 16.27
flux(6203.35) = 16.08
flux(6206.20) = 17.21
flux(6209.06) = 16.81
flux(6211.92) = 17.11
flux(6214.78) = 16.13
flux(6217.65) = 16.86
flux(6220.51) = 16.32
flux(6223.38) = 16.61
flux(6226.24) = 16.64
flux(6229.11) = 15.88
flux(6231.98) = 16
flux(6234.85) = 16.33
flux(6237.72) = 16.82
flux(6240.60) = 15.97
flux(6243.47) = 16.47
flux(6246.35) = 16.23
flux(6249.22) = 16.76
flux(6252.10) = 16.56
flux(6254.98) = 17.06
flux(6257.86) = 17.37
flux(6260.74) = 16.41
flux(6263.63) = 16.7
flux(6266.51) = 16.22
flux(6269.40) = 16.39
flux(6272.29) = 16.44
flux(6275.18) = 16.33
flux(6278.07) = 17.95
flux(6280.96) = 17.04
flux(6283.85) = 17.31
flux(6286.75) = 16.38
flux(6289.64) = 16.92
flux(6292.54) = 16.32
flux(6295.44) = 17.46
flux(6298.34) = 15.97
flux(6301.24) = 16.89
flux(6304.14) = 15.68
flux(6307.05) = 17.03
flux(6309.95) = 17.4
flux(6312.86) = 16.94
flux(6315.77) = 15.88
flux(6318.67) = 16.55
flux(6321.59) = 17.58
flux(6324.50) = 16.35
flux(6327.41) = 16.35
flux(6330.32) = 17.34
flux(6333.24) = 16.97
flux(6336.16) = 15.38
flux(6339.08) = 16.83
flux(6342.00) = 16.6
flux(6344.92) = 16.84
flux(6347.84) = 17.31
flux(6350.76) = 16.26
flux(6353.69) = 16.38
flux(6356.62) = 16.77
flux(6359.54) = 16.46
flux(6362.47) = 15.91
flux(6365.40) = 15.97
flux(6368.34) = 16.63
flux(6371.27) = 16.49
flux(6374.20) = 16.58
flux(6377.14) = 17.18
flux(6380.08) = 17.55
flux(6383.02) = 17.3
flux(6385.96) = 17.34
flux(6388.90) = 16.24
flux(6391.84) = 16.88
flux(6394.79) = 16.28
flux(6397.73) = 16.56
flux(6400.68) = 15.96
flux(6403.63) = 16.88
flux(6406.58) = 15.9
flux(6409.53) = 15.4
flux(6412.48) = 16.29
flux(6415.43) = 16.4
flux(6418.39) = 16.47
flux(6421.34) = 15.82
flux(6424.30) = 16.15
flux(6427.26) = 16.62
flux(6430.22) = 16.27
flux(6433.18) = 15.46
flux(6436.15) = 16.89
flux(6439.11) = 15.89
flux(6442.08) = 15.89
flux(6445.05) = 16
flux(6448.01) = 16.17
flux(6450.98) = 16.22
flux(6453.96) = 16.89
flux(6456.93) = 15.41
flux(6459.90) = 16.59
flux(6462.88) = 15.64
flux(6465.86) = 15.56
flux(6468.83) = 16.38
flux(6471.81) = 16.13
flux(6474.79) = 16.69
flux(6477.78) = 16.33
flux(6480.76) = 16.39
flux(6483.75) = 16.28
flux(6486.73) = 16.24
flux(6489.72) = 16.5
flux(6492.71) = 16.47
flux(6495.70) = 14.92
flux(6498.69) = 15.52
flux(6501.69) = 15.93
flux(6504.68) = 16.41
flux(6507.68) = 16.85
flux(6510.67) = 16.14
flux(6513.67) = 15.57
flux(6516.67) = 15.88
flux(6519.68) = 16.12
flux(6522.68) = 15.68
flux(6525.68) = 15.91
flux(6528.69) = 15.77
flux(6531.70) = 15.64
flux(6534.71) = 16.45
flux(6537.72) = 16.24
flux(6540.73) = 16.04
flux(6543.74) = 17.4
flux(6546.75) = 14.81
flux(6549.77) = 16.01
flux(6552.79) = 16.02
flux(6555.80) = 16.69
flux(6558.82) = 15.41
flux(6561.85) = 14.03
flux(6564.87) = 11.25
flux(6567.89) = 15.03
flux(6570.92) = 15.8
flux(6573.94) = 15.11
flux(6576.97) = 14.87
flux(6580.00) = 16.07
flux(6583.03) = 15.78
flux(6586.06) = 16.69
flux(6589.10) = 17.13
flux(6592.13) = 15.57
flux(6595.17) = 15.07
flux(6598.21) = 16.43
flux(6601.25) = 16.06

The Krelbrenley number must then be 0.0183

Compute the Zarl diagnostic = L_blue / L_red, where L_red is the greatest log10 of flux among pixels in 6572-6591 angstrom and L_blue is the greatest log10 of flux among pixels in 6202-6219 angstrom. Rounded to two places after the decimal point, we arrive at 1.00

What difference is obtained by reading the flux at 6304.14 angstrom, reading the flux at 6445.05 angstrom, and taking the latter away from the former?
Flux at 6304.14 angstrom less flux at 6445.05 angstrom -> -0.32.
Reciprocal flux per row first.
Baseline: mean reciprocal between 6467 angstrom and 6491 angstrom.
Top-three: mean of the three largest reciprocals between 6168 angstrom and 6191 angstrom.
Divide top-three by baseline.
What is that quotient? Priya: 1.02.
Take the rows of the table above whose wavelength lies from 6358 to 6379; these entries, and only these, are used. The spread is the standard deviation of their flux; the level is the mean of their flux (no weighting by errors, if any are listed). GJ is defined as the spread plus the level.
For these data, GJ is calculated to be 16.9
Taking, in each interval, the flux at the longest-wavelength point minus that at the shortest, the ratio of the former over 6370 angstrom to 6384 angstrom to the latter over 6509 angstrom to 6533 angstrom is -1.6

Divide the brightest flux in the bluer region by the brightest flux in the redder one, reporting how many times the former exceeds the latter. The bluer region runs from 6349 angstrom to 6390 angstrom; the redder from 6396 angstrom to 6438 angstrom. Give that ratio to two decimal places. 1.04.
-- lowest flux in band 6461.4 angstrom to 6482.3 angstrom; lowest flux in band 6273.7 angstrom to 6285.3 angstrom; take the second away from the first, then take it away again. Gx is -17.1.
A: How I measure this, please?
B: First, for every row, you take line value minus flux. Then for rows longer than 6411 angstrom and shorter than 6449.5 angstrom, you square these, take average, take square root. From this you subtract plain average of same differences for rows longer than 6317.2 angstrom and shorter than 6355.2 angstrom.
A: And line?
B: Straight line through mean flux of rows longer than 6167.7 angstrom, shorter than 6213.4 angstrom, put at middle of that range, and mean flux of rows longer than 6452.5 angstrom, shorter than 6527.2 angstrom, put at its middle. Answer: 0.62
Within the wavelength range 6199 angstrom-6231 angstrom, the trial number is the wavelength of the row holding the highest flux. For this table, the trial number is 6206.20 angstrom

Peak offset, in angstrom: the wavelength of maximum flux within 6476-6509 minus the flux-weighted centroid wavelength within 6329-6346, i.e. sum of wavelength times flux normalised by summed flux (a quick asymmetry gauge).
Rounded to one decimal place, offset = 170.1 angstrom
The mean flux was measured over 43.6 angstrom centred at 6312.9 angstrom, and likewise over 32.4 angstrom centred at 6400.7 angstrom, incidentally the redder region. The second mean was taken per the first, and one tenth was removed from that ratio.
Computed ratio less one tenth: 0.880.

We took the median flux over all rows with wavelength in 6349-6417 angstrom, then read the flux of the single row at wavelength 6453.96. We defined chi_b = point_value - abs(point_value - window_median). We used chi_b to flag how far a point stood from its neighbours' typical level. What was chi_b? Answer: 16.5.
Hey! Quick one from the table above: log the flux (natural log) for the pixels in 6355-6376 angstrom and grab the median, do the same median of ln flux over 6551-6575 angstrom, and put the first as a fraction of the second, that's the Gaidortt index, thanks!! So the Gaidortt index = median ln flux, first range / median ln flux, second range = 1.03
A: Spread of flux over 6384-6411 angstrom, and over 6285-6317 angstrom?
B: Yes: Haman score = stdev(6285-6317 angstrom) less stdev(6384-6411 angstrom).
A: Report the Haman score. 0.02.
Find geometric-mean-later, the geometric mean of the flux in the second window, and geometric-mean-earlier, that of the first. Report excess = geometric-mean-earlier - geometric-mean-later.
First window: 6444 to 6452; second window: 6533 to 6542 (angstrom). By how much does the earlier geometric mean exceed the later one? -0.11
